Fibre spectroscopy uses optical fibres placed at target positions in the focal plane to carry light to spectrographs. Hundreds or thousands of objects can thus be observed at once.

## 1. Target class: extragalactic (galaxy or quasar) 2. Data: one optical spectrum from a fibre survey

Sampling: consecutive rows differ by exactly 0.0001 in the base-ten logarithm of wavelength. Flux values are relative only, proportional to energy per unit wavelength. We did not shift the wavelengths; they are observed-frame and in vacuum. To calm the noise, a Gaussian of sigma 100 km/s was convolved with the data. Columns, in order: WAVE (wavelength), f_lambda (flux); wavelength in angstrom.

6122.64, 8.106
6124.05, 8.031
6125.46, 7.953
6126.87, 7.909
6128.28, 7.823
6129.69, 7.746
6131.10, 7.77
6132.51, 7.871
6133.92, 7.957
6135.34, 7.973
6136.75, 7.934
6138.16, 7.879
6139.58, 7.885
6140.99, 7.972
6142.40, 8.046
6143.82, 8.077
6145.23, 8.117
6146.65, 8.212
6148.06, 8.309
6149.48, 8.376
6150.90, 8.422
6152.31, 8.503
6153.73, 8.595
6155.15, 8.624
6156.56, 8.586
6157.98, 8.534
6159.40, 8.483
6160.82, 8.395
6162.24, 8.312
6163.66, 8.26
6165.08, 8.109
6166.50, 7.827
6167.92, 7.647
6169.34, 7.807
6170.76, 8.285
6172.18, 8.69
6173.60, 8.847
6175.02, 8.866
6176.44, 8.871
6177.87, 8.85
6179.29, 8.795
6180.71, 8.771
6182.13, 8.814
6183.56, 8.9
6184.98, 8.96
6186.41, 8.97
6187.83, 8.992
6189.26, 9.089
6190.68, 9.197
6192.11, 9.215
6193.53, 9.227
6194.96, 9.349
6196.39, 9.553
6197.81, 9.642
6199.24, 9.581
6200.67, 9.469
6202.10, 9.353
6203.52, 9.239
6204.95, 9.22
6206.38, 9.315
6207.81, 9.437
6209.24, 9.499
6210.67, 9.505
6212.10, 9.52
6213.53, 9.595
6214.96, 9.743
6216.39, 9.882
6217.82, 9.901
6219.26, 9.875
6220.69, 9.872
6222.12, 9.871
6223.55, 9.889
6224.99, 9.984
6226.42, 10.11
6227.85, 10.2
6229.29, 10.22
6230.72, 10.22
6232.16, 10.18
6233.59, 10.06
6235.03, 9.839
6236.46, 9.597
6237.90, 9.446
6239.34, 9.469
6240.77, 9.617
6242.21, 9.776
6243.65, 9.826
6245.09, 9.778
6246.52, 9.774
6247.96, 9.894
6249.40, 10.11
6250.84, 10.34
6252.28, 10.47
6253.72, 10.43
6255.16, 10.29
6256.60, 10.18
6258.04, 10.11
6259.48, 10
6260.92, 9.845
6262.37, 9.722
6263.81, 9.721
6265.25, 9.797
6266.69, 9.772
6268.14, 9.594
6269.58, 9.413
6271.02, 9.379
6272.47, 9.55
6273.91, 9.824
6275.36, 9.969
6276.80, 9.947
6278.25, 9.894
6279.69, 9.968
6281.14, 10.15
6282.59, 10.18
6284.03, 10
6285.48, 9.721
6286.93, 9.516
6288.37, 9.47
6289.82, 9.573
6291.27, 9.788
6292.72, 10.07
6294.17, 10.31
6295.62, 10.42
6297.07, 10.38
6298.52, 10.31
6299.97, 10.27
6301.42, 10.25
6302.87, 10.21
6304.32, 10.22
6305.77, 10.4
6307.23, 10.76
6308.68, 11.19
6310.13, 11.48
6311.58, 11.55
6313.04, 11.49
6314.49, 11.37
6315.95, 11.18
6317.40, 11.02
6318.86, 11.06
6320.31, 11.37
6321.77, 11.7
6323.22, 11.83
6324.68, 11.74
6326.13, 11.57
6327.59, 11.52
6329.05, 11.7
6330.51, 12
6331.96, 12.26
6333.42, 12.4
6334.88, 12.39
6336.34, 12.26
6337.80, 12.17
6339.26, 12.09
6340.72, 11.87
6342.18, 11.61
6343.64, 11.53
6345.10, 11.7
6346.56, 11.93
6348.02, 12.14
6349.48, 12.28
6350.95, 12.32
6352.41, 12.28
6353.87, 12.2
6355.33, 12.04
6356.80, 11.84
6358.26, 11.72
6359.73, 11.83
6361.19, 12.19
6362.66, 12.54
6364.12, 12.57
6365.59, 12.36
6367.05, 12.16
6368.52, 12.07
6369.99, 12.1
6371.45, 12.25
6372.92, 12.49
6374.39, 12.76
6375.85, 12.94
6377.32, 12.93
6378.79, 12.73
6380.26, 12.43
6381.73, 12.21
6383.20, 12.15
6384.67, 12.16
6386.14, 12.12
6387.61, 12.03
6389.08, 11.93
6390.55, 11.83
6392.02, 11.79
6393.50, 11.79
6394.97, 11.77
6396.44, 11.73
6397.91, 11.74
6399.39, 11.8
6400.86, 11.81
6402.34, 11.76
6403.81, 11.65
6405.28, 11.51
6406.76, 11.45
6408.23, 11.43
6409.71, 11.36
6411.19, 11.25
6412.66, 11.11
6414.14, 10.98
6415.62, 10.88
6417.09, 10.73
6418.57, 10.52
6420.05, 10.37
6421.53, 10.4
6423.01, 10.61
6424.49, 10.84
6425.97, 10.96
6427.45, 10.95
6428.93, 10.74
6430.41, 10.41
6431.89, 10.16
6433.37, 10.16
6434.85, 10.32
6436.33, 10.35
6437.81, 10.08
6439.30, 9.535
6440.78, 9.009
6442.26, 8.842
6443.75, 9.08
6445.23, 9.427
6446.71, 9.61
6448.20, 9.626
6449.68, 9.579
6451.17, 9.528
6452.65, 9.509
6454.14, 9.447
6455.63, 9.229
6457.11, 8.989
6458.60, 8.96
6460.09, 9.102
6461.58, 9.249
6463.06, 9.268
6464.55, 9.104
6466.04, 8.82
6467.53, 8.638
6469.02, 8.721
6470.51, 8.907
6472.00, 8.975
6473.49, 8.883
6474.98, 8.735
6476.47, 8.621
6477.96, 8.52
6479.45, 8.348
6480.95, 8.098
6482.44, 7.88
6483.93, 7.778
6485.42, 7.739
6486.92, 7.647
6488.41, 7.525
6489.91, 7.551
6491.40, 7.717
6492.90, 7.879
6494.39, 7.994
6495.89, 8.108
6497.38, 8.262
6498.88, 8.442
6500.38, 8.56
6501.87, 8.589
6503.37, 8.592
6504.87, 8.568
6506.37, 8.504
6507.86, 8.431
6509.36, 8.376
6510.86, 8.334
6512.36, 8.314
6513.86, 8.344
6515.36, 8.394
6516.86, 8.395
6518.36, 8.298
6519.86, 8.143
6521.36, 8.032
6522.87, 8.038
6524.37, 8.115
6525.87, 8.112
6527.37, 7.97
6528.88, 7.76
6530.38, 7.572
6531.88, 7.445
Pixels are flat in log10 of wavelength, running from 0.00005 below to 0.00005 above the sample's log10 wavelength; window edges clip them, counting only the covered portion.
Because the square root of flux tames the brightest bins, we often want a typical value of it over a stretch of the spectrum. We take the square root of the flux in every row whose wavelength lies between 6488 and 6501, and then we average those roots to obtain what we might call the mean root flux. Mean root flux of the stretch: 2.83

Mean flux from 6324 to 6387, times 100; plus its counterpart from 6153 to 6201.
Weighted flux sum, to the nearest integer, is 1224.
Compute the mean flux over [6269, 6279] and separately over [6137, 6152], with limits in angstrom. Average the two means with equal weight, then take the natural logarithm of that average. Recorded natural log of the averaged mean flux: 2.19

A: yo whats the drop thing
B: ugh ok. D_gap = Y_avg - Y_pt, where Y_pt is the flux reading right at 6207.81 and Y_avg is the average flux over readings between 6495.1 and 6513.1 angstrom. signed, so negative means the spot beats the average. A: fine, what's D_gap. -1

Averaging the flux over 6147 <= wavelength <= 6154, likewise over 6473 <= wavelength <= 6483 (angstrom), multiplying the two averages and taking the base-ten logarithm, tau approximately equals 1.85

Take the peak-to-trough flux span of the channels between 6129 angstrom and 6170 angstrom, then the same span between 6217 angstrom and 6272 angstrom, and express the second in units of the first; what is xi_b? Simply 1.1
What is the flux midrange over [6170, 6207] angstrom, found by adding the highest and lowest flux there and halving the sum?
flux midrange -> 9.0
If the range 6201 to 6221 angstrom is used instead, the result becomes 9.6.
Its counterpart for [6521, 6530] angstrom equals 7.9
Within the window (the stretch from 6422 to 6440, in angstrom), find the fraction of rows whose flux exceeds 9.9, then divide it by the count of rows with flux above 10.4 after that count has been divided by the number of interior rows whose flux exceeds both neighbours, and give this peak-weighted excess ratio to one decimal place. 0.3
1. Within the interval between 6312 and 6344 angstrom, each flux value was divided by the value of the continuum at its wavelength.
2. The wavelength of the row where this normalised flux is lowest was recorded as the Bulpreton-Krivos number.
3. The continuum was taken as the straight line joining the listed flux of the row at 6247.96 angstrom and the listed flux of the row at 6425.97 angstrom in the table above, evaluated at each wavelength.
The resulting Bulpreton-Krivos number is 6317.40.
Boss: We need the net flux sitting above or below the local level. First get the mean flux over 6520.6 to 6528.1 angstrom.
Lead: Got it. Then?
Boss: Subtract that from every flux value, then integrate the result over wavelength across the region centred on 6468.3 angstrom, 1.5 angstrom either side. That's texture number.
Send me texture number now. 1.9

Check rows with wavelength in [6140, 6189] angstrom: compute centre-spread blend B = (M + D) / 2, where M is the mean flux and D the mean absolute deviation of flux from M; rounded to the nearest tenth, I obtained 4.4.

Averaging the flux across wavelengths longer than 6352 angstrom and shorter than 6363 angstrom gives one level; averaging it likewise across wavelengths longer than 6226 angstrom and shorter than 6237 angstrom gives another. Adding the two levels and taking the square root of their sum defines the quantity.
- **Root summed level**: 4.70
